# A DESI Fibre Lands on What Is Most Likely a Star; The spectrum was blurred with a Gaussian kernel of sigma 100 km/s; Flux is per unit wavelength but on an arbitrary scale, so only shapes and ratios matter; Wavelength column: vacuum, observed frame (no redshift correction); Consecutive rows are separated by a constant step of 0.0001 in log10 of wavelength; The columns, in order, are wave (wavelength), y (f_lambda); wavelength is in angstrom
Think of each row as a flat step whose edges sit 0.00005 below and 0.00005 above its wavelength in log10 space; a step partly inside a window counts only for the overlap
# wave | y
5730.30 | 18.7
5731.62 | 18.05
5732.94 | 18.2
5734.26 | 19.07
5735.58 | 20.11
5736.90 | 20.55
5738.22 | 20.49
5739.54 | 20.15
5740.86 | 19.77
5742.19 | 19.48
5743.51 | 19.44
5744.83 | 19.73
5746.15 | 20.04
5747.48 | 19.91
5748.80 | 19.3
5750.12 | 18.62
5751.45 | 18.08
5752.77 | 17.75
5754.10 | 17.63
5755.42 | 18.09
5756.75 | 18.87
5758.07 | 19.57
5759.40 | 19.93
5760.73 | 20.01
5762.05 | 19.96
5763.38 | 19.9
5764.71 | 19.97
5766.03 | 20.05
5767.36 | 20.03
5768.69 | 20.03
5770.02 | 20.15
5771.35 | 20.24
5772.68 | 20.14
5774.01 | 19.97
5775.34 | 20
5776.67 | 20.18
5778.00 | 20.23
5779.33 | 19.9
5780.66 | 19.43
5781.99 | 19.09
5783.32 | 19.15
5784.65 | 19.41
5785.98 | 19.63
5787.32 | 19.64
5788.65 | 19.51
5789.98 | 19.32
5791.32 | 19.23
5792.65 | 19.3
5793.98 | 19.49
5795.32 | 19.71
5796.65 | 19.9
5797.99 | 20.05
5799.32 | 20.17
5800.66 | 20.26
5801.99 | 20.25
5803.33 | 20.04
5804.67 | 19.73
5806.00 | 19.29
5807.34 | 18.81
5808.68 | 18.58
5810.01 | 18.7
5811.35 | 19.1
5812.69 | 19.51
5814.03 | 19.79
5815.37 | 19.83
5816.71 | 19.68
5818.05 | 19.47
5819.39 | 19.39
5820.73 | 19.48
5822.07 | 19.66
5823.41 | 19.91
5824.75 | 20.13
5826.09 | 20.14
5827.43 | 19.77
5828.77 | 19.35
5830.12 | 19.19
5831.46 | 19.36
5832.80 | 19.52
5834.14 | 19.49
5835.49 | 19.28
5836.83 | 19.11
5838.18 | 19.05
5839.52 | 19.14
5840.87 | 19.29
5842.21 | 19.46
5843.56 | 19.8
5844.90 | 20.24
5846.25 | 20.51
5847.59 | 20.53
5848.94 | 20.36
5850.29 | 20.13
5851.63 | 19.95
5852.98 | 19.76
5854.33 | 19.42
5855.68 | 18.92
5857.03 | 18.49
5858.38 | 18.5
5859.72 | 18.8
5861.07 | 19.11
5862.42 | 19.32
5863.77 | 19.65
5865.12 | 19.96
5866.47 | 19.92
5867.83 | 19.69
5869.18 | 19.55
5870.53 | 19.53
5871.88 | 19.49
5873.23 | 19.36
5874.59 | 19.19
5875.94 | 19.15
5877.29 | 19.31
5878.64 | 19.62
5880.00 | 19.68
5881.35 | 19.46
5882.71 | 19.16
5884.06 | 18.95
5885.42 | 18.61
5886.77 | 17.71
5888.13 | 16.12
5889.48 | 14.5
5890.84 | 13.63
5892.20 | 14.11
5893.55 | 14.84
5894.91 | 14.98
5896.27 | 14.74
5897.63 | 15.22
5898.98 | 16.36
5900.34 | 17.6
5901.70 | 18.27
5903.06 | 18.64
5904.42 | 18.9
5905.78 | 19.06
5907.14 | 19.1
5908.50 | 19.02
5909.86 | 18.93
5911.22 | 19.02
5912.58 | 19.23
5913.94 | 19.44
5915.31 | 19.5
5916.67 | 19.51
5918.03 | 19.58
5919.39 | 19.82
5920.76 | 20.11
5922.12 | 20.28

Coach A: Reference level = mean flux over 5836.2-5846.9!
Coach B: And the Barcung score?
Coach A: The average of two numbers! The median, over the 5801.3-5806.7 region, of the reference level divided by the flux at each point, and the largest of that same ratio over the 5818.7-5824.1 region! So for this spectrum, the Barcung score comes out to 1.00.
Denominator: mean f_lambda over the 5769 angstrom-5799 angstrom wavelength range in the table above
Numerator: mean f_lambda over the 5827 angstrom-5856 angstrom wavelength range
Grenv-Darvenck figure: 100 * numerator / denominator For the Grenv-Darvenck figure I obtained 100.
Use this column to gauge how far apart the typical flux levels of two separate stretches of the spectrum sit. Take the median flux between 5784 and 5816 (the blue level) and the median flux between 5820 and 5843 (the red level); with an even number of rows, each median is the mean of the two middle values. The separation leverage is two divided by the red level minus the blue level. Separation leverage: -18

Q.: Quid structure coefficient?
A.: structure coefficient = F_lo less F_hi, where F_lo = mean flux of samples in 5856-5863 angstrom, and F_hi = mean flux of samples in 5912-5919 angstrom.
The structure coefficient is -0.6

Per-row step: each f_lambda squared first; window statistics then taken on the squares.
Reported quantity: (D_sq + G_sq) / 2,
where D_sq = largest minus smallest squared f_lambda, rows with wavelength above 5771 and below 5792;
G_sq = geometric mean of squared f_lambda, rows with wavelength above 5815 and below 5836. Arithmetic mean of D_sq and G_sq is 215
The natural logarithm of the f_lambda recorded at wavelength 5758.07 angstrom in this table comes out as 2.974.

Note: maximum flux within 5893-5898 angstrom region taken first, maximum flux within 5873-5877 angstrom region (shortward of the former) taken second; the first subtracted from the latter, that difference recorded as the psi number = 4.1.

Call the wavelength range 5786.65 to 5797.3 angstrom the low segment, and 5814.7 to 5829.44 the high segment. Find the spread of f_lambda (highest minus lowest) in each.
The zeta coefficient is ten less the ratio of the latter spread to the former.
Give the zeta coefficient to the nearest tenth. 8.8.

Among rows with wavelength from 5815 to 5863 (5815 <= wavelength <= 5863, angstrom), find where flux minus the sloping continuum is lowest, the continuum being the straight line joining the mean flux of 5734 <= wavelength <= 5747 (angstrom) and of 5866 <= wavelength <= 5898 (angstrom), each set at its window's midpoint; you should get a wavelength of 5857.03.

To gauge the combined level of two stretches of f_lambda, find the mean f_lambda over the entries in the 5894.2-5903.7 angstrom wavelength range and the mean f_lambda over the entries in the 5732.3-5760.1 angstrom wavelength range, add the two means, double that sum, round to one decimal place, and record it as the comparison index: 71.6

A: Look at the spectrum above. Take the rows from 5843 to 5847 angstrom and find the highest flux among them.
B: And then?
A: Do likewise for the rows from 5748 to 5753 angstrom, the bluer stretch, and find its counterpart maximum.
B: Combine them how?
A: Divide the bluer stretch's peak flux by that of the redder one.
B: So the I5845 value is 0.94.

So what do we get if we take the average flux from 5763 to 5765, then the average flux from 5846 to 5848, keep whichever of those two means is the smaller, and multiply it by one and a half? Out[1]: 29.9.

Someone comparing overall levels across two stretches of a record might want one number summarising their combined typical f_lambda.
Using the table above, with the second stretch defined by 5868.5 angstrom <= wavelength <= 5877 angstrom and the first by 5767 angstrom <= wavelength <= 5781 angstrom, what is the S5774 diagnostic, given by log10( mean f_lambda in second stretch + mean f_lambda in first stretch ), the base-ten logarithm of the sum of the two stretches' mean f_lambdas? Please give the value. 1.60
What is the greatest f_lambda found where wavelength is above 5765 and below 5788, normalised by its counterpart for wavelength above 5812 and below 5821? 1.02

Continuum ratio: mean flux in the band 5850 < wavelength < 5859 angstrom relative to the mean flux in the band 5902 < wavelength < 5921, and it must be 1.00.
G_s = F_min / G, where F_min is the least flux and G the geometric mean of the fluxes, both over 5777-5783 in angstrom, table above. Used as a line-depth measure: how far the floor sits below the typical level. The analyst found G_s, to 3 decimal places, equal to 0.971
